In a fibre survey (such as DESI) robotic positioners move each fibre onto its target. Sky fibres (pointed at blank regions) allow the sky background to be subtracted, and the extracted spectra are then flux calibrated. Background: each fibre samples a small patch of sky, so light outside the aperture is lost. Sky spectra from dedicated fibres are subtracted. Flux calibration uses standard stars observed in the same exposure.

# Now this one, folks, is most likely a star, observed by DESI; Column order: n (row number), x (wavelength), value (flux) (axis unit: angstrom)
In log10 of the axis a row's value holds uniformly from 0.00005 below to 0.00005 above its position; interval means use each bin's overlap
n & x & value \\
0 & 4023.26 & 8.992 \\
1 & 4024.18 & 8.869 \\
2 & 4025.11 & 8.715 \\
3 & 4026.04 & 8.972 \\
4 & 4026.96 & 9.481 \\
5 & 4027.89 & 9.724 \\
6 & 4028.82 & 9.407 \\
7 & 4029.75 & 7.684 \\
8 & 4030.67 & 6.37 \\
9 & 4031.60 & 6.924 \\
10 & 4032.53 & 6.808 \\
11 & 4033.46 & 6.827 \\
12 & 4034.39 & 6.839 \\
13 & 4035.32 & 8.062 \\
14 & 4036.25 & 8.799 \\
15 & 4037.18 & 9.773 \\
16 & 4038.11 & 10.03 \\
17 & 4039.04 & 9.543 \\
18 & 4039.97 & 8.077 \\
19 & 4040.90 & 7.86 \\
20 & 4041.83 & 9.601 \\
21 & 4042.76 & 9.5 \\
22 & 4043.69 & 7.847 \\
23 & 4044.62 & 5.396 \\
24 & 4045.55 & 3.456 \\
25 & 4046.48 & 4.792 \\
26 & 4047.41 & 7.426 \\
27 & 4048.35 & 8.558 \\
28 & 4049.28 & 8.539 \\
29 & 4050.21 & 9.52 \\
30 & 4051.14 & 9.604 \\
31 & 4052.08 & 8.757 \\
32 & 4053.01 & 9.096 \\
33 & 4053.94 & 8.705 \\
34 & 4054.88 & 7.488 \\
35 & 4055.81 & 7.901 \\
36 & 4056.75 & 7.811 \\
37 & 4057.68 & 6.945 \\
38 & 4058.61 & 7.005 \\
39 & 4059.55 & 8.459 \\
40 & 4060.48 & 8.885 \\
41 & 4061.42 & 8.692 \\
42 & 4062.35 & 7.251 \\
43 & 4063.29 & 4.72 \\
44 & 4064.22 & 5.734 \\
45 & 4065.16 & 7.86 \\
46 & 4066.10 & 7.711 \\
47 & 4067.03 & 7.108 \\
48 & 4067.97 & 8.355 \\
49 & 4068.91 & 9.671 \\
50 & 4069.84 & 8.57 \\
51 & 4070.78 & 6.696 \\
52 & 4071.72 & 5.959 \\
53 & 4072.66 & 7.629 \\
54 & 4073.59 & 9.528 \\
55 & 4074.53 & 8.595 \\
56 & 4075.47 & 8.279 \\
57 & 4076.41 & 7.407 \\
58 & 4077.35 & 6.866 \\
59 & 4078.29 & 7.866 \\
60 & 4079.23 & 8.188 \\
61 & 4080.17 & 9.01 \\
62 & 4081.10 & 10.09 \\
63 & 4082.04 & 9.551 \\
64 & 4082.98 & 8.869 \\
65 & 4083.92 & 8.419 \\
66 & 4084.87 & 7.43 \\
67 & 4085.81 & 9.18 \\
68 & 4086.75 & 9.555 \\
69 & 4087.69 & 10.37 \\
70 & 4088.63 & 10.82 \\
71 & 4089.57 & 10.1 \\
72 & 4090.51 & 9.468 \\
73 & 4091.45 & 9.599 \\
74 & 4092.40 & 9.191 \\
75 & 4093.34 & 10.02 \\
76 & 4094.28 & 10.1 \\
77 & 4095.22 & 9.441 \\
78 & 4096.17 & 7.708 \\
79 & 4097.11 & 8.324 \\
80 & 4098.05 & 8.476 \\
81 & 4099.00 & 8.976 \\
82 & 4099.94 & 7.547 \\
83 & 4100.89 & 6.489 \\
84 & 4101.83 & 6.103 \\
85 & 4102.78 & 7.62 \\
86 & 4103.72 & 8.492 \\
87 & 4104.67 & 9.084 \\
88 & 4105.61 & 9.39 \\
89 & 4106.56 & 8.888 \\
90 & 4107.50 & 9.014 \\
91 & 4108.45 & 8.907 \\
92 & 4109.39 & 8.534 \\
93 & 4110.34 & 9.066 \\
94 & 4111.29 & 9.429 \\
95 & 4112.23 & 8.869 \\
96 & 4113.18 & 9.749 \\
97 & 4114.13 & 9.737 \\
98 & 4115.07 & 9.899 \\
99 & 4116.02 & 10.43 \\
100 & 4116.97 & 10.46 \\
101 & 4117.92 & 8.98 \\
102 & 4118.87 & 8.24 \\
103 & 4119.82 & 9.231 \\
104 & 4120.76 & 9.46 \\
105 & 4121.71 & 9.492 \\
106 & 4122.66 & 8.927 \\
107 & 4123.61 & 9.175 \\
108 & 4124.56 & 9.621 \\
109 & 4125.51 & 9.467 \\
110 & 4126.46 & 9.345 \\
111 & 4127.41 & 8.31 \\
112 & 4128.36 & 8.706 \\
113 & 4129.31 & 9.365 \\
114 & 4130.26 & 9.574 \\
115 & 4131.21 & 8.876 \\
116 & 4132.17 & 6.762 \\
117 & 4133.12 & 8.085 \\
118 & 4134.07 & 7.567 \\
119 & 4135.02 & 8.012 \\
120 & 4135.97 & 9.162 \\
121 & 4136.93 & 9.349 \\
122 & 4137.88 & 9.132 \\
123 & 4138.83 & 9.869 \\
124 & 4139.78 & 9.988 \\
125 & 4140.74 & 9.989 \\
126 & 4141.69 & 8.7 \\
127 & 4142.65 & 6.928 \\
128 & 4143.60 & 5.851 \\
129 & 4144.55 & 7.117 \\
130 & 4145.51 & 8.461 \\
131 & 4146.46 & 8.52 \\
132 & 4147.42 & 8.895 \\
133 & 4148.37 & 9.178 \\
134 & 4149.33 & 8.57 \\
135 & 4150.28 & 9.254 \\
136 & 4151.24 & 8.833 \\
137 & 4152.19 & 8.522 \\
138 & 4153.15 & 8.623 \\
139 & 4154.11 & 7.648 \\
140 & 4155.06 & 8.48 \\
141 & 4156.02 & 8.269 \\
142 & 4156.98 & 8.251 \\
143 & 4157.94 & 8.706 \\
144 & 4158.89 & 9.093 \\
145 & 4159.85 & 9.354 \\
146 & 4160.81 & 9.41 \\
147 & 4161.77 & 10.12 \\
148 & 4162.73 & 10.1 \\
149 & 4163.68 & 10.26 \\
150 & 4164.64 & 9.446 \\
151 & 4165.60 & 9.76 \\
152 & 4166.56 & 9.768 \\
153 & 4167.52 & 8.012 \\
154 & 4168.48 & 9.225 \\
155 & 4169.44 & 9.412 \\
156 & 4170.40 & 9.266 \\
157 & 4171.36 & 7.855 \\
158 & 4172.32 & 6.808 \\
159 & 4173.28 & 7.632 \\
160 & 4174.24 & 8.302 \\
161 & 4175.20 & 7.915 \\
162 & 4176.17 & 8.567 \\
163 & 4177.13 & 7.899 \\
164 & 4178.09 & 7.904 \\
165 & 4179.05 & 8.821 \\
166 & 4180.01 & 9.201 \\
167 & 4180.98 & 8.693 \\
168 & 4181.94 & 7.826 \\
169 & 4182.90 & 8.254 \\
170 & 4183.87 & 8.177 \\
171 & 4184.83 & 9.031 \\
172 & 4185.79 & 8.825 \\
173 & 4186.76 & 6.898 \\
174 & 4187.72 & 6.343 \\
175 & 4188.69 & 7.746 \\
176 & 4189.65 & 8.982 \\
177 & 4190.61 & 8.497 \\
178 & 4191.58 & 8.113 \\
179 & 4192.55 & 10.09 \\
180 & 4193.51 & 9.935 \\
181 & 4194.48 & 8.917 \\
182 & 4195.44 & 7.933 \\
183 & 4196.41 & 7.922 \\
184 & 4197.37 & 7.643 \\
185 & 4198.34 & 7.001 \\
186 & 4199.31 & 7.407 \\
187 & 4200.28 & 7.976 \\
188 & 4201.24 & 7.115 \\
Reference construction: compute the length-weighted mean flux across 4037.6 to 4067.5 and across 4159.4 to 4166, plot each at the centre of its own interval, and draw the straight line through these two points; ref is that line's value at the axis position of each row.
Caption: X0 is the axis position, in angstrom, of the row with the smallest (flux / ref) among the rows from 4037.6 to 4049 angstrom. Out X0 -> 4045.55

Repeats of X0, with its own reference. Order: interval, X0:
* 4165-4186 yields 4172.32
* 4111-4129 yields 4127.41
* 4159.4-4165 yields 4159.85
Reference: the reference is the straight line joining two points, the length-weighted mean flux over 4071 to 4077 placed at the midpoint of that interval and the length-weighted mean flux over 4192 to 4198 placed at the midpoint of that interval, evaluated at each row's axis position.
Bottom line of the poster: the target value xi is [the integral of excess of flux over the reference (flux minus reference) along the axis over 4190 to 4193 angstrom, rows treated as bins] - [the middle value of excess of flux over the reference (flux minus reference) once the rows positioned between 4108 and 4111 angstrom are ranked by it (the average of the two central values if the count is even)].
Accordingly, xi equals -0.2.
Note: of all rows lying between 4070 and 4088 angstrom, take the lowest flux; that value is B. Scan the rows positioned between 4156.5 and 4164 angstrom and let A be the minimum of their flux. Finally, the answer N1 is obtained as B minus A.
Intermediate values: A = 8.251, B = 5.959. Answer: -2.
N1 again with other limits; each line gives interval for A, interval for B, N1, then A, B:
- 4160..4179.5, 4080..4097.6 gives 1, 6.808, 7.43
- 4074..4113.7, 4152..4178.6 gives 1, 6.103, 6.808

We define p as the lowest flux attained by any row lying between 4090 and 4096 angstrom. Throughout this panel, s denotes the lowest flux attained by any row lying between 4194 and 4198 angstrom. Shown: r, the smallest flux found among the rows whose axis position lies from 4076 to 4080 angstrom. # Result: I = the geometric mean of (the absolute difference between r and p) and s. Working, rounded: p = 9.191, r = 6.866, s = 7.643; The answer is 4.2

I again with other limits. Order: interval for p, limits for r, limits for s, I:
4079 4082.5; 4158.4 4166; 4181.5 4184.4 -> 2.7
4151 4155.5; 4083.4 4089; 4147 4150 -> 1.4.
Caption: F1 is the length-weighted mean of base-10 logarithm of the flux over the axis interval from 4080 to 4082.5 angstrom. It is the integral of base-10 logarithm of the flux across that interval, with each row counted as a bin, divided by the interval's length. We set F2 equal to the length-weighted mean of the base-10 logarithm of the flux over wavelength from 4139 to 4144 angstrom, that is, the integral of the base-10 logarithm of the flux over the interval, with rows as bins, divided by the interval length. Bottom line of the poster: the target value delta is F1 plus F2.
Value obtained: 1.902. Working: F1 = 0.99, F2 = 0.92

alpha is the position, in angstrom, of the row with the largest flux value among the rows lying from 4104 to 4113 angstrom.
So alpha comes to 4111.29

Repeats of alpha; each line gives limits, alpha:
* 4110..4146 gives 4116.97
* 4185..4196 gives 4192.55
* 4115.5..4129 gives 4116.97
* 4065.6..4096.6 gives 4088.63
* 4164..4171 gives 4166.56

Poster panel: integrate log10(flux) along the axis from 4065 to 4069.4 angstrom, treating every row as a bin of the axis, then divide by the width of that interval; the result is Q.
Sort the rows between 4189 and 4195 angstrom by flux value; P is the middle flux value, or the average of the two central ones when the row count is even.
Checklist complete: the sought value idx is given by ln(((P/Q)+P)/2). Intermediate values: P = 8.9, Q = 0.910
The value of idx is 2.24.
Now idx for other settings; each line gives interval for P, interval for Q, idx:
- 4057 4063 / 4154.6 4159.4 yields 2.10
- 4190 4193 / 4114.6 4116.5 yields 2.14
